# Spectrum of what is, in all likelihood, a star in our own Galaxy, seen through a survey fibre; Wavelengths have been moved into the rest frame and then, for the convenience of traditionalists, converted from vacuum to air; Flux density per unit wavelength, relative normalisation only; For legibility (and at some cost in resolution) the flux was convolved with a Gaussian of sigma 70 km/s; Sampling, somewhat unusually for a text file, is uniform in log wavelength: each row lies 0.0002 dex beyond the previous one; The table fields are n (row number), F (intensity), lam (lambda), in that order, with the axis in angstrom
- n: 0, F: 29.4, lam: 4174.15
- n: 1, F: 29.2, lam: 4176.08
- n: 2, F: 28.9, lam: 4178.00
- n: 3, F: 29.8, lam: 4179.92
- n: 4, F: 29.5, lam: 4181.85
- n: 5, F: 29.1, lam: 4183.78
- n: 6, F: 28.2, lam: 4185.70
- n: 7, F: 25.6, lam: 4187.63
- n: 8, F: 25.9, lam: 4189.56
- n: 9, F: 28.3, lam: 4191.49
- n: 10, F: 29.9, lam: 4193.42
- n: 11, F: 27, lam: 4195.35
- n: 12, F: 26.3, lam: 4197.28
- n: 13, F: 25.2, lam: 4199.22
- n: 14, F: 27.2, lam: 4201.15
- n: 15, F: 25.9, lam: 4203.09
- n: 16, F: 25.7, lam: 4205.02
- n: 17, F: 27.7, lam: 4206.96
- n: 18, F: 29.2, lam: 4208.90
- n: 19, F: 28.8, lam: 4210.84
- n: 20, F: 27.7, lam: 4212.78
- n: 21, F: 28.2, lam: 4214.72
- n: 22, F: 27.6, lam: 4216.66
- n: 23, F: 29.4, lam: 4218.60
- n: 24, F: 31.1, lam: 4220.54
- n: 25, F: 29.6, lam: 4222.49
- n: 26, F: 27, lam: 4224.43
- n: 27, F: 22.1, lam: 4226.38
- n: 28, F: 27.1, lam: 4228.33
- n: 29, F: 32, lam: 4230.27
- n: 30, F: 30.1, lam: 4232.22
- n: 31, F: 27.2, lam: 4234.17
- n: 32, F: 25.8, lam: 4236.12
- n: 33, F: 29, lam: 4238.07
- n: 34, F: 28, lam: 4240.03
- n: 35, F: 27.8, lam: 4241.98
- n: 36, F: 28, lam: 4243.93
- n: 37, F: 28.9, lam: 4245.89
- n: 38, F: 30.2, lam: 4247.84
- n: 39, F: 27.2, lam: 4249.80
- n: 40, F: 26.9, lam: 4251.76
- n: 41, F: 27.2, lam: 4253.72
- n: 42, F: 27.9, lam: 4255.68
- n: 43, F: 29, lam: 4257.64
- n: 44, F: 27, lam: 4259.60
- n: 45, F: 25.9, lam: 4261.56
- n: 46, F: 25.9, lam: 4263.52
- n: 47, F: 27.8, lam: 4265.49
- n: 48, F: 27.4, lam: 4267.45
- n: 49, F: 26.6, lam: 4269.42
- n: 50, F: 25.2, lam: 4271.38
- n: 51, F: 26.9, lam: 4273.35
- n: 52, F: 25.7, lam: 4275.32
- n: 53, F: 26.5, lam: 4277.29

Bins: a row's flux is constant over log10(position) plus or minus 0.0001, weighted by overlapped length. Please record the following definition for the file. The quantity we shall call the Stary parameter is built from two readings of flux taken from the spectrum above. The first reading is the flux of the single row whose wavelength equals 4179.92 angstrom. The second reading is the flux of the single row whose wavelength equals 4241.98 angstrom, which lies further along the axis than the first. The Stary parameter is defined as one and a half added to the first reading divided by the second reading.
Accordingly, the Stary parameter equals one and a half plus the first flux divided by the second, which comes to 2.57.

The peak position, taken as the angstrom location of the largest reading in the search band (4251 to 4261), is 4257.64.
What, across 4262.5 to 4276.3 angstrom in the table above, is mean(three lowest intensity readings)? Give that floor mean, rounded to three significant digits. 25.6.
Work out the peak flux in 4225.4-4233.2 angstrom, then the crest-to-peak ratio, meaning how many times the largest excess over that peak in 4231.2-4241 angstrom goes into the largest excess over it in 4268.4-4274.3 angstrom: 2.7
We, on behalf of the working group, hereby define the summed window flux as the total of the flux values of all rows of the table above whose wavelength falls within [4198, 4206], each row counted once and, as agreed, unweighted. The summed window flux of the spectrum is 104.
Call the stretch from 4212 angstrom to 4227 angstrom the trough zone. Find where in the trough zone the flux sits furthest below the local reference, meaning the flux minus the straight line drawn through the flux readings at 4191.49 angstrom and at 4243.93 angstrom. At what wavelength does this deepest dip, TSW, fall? 4226.38 angstrom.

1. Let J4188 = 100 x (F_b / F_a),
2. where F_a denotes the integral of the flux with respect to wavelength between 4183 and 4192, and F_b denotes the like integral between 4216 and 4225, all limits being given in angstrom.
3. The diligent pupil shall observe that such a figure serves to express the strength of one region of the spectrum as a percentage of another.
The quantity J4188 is 106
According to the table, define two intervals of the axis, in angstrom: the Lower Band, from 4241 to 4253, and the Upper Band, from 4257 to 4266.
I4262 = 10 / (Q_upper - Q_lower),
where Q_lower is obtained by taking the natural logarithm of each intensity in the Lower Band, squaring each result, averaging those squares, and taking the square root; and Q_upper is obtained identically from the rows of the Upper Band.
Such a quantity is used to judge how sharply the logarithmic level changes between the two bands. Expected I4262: -263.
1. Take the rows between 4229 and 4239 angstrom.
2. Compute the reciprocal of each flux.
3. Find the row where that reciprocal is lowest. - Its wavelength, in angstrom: 4230.27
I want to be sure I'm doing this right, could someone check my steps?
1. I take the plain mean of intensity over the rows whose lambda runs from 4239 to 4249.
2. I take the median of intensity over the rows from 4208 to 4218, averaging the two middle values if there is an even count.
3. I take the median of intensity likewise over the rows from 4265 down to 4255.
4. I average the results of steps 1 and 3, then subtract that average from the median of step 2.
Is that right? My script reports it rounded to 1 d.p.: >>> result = 0.4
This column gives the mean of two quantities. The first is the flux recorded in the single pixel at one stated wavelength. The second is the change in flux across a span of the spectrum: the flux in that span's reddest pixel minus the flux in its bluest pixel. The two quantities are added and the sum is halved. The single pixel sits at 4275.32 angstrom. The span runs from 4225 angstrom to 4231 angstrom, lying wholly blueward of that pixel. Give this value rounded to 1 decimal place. 17.8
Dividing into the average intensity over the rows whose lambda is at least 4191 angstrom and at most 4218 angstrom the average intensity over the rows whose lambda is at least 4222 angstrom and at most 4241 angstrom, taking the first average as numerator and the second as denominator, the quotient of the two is 0.99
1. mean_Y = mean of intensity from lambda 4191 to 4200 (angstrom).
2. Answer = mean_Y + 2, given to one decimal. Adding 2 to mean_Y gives 29.3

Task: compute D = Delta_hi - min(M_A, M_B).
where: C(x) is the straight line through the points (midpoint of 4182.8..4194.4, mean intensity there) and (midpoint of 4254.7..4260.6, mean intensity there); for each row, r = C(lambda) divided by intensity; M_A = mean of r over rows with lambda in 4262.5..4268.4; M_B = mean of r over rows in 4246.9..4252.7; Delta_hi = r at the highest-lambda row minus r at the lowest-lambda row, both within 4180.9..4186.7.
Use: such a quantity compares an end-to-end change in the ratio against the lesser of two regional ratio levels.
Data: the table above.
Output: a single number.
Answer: -0.95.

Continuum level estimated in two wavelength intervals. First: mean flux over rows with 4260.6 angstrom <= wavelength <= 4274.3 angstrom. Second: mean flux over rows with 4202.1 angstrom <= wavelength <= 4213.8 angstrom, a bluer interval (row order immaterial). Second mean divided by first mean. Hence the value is 1.04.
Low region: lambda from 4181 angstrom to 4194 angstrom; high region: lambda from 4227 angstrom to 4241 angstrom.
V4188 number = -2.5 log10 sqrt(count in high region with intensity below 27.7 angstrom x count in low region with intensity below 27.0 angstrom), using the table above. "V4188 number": -1.0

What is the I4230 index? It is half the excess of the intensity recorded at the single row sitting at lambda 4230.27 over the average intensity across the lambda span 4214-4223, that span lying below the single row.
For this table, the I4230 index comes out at 1.4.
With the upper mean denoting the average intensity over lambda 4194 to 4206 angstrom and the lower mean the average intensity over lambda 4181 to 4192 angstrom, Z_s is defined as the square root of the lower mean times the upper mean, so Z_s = 27.0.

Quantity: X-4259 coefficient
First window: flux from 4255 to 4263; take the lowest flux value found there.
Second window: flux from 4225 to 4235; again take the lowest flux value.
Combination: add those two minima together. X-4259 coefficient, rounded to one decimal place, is 48.0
